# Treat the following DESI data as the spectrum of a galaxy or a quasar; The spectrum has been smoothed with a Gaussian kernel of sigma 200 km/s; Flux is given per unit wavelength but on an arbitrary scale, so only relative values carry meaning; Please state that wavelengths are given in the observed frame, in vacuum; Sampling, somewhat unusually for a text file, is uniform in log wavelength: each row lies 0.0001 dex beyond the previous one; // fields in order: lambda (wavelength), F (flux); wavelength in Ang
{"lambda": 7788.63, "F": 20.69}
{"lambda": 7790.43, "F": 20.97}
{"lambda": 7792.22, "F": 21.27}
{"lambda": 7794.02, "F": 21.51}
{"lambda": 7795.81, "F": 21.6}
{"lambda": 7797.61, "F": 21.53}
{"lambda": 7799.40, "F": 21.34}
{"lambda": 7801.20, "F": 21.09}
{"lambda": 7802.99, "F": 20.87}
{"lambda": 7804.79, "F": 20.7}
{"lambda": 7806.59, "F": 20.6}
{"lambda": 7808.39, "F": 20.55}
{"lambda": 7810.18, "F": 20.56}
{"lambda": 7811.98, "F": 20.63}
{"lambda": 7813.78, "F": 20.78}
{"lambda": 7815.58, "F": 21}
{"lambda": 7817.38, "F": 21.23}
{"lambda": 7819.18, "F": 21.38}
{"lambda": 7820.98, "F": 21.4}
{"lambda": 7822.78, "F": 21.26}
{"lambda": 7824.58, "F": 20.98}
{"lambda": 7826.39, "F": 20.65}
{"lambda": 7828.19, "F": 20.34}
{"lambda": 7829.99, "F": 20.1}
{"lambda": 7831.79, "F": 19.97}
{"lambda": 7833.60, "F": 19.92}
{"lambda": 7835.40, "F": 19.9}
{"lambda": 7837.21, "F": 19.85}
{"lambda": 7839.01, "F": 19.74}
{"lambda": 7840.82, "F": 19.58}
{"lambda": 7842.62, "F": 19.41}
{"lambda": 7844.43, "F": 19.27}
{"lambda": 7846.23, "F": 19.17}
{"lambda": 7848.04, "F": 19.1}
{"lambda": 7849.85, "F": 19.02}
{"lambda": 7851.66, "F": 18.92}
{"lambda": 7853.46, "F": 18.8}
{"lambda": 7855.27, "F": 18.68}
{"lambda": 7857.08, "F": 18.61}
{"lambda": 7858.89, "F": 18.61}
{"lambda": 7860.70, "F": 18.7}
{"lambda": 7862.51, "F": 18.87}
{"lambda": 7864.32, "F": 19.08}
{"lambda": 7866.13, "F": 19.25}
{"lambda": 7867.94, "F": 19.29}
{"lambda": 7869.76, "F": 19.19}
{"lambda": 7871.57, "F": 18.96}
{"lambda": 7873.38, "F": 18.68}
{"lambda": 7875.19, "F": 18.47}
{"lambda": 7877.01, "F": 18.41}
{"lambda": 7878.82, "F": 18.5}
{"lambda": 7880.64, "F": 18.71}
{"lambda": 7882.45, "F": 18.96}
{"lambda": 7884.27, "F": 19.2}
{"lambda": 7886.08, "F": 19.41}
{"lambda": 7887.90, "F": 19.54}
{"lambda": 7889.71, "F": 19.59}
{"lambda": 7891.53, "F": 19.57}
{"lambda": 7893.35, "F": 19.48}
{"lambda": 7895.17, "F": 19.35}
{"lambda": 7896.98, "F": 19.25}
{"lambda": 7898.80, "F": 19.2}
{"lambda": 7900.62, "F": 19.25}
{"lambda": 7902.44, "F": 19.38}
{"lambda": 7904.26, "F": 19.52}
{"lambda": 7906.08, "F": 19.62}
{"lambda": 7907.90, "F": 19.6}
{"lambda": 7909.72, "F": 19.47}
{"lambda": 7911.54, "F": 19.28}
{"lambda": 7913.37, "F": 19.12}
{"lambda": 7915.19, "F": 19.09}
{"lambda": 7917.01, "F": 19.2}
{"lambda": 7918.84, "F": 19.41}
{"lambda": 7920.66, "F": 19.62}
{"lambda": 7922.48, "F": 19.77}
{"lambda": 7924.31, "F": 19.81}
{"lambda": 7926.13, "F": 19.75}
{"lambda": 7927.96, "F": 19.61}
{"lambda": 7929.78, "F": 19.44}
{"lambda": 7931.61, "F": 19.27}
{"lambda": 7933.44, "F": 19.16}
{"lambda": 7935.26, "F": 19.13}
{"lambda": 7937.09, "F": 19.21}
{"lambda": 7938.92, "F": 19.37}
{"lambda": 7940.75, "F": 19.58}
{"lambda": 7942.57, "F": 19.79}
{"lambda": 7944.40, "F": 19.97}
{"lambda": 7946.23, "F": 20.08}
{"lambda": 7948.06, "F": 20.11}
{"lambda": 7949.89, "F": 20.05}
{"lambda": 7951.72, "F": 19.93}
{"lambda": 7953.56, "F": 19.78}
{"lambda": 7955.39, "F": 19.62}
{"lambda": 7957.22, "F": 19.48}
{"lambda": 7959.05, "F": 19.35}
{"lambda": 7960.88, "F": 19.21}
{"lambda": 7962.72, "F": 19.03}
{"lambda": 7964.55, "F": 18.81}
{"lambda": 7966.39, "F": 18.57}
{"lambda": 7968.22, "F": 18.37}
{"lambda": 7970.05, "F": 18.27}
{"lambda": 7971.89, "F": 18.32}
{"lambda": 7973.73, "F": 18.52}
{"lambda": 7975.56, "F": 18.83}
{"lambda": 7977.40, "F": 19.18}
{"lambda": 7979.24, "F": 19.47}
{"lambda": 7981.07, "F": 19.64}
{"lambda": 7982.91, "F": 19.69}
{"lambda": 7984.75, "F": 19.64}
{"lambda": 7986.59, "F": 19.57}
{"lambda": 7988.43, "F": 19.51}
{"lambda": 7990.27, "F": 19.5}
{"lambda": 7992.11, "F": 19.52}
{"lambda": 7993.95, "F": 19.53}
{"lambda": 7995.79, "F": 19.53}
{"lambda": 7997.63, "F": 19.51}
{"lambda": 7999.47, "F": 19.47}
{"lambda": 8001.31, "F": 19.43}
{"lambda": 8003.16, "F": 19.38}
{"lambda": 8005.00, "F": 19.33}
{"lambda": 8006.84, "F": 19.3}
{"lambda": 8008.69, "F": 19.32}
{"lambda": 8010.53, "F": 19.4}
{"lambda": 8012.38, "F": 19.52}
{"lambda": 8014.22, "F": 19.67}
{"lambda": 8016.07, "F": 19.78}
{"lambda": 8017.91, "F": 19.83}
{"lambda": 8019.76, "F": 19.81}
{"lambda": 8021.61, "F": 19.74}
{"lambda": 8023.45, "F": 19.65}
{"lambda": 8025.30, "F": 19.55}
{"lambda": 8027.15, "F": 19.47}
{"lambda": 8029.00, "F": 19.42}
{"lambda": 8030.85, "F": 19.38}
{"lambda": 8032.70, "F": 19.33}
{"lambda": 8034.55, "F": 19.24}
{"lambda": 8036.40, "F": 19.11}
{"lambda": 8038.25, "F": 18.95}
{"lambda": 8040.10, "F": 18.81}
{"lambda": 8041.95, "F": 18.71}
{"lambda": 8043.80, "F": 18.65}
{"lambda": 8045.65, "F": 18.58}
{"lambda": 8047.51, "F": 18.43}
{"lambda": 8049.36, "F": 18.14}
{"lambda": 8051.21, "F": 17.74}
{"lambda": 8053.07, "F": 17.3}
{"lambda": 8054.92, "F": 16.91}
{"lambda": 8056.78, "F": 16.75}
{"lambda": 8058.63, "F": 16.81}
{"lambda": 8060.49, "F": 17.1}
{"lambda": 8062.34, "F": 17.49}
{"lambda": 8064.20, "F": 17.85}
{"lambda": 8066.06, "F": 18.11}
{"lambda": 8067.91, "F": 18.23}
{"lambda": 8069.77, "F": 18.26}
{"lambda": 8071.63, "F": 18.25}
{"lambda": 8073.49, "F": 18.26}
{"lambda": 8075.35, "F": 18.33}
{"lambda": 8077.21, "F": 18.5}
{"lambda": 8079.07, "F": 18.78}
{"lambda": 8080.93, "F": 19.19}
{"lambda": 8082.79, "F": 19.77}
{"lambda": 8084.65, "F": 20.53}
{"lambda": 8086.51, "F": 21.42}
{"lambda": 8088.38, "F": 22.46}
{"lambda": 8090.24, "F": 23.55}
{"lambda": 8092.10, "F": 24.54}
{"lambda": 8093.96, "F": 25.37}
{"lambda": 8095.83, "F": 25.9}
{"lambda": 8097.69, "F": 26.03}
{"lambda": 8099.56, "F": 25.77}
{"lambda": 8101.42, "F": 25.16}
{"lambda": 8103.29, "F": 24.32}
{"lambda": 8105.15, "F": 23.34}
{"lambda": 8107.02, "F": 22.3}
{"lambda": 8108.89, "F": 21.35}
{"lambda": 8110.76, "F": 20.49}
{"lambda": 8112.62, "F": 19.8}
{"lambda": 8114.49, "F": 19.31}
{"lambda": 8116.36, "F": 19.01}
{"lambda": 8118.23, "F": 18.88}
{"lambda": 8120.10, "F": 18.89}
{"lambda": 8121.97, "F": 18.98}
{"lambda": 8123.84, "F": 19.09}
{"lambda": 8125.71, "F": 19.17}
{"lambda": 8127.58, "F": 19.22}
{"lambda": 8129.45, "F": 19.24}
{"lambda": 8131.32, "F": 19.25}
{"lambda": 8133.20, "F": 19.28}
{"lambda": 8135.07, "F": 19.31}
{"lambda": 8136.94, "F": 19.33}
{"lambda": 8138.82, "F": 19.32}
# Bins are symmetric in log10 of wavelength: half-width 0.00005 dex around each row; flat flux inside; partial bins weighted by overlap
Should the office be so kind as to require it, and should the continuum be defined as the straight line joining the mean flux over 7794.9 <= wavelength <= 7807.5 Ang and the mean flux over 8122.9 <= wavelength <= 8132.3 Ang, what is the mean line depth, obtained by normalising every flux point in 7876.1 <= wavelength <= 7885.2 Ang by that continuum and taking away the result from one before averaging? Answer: 0.09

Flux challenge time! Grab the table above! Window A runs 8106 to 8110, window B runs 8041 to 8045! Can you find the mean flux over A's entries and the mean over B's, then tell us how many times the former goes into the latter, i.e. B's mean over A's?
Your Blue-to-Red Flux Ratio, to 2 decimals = 0.86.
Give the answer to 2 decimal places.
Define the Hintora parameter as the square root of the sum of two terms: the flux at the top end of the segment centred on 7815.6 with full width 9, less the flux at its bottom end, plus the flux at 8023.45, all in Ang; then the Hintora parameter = 4.52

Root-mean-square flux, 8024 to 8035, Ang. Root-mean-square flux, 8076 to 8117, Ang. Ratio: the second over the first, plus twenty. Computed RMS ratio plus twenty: 21.1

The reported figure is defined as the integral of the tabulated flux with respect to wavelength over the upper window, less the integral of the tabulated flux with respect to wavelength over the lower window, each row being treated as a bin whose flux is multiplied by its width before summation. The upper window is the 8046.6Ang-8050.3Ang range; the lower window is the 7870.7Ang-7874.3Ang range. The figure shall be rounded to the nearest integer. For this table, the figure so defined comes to 0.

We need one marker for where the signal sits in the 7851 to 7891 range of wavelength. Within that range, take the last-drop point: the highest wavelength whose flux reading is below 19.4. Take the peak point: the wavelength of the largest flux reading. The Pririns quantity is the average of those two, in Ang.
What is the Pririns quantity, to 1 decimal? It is 7887.0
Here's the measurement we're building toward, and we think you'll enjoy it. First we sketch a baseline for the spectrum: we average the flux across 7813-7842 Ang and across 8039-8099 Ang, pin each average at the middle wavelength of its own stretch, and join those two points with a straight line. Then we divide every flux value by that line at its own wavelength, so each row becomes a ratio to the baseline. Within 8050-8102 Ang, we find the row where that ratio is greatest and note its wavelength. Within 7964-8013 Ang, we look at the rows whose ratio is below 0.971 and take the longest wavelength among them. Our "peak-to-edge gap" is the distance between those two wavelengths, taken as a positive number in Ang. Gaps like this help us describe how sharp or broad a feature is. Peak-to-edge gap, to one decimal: 120.3 Ang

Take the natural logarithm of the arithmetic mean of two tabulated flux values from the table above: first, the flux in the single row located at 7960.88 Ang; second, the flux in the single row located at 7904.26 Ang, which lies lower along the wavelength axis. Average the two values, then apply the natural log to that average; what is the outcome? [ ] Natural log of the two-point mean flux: 2.96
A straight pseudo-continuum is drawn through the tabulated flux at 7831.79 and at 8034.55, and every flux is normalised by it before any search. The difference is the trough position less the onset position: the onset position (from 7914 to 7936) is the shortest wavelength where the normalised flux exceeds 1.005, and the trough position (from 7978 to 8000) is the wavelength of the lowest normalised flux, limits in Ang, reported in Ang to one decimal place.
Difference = 56.8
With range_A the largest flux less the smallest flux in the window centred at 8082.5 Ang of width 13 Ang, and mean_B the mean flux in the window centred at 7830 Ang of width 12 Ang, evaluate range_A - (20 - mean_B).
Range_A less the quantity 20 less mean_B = 4.2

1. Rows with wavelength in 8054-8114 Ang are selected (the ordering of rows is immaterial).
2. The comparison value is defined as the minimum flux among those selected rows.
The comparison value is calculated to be 16.75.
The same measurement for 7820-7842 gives 19.58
